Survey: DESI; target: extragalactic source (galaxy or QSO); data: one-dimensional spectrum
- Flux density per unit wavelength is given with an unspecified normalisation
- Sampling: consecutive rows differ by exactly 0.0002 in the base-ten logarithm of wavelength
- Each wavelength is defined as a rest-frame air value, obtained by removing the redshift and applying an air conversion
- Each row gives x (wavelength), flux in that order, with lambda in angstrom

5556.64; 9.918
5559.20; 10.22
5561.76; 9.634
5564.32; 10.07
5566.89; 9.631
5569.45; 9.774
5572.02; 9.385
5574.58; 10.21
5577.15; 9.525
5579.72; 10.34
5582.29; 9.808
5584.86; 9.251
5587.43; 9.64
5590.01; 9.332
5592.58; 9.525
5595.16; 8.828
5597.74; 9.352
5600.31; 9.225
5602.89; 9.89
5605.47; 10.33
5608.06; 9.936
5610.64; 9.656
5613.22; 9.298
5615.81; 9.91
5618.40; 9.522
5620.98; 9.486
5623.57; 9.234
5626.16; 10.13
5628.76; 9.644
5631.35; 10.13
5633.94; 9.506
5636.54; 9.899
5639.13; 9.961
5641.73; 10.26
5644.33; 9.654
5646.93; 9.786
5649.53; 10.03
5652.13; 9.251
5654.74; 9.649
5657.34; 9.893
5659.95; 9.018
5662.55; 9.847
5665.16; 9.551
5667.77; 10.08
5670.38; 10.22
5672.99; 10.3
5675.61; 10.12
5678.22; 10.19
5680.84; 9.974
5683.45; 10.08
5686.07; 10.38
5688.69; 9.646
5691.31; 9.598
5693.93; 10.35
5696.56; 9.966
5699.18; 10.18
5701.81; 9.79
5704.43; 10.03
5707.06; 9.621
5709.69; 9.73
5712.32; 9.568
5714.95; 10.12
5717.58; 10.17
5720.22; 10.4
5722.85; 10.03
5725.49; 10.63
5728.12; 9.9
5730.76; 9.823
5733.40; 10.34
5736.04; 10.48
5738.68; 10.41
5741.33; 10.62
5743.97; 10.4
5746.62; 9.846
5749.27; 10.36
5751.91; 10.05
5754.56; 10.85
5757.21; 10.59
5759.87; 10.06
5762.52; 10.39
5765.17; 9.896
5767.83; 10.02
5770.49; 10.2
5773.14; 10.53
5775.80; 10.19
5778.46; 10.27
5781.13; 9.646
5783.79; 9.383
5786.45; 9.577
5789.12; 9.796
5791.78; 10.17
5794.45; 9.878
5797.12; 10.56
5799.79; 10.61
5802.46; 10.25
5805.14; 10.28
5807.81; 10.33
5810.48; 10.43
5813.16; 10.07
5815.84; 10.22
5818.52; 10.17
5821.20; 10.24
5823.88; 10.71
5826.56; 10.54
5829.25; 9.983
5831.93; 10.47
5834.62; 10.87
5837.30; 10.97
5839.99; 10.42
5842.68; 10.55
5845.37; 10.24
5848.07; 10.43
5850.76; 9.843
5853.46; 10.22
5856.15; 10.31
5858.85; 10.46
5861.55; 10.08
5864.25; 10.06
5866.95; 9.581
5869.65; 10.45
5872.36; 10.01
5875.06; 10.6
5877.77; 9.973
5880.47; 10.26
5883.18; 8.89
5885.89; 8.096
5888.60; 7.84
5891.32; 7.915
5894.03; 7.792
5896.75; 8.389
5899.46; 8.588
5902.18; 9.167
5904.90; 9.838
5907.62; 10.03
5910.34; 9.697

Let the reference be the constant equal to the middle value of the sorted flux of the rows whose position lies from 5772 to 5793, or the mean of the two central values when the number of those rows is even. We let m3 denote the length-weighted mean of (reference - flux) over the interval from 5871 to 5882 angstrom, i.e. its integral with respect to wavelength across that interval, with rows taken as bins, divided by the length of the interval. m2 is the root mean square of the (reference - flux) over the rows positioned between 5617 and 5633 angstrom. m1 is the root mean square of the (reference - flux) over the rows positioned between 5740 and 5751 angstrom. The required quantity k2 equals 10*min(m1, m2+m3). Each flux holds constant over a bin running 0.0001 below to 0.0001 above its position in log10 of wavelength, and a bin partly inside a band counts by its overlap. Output 2.4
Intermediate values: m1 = 0.43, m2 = 0.44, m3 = -0.2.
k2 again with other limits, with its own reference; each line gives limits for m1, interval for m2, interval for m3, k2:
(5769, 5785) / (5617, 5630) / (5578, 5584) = 4.0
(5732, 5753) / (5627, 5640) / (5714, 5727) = -0.1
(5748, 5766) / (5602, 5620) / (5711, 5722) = 2.8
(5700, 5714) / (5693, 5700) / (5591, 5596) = 2.9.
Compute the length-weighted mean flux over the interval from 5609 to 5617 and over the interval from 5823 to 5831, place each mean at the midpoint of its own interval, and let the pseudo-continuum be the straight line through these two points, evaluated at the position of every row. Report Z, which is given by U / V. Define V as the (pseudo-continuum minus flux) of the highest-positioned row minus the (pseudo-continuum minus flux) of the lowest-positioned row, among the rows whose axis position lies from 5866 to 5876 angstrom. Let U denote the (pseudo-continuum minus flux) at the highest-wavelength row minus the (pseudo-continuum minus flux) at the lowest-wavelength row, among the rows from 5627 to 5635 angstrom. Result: -0.2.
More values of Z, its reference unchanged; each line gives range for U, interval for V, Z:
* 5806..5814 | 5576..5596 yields 0.4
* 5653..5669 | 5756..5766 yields -0.5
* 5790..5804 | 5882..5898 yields -0.1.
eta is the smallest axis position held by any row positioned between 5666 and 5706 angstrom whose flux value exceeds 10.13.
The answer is 5670.38 angstrom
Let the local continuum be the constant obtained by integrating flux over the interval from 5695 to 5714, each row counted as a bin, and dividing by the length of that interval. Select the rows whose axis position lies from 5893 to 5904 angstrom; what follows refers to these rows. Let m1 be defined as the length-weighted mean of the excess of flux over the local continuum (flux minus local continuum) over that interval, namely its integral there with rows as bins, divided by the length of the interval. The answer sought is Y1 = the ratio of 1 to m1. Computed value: -1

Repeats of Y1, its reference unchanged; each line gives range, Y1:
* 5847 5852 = 4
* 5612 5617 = -4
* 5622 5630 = -5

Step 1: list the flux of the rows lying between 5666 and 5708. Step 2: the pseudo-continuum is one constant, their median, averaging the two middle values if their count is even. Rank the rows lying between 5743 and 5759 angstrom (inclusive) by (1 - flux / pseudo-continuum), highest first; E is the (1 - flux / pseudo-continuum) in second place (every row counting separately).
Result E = 0.00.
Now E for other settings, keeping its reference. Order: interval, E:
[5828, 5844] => -0.03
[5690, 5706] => 0.03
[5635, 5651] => 0.03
